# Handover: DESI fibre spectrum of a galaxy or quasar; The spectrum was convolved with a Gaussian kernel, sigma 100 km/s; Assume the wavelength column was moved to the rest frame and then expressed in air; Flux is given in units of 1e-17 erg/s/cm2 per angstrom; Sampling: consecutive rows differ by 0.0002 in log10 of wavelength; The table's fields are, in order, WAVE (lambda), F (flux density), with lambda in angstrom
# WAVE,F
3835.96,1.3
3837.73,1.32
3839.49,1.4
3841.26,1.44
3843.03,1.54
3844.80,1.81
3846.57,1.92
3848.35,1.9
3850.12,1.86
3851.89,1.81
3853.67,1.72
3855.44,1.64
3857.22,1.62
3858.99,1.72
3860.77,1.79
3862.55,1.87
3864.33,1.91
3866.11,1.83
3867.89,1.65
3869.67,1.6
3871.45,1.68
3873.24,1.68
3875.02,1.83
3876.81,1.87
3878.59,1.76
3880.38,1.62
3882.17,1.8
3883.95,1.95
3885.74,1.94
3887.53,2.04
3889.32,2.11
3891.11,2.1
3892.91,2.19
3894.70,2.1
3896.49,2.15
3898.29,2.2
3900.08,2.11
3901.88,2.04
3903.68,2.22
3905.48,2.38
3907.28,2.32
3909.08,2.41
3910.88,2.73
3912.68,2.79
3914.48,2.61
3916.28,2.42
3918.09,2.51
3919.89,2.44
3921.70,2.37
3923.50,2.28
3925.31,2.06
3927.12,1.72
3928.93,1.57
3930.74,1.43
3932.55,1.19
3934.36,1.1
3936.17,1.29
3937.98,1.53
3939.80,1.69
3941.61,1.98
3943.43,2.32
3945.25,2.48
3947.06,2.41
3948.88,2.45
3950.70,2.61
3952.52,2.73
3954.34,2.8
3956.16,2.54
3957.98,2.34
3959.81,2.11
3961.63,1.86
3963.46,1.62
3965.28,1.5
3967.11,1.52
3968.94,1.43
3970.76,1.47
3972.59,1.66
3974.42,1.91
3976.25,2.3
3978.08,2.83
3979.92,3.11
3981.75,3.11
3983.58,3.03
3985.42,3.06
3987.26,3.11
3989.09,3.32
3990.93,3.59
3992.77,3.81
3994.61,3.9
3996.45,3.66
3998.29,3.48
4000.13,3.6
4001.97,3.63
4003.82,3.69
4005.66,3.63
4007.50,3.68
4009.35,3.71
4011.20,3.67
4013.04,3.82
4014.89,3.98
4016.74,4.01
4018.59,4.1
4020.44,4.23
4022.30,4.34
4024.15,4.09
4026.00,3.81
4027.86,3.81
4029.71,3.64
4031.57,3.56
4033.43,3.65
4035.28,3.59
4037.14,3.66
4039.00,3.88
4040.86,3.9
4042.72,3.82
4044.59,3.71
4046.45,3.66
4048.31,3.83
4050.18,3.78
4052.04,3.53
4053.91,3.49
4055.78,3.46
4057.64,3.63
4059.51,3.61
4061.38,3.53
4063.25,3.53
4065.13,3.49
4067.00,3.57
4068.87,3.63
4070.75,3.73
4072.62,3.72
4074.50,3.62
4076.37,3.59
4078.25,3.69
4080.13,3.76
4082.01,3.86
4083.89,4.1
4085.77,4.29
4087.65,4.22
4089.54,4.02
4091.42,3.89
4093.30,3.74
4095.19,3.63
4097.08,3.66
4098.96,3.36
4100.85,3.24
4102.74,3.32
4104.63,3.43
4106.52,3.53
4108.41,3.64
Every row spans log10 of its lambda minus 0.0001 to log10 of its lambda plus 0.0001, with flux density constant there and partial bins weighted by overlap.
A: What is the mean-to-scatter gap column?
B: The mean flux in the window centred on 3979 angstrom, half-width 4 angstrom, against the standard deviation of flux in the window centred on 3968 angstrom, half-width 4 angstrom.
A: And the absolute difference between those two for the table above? 2.8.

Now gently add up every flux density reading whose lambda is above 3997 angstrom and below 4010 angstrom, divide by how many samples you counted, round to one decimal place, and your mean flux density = 3.6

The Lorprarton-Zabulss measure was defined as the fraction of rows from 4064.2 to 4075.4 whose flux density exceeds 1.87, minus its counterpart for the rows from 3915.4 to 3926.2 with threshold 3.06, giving 1.00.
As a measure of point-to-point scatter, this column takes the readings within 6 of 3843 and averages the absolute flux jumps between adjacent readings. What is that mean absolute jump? 0.10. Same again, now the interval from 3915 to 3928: 0.15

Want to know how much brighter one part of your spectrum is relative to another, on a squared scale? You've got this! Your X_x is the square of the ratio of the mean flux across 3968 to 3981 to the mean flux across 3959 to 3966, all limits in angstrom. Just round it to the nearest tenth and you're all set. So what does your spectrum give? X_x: 1.4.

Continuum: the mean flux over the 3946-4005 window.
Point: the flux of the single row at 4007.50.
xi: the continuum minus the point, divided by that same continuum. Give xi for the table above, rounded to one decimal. -0.4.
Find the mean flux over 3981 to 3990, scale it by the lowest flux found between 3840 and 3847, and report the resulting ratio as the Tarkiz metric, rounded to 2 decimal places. 2.17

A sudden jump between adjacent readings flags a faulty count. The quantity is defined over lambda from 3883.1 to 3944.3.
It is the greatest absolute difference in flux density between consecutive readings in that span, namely 0.34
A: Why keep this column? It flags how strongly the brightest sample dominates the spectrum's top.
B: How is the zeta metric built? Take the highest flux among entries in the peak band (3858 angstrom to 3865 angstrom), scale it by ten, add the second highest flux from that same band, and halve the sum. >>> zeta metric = 10.5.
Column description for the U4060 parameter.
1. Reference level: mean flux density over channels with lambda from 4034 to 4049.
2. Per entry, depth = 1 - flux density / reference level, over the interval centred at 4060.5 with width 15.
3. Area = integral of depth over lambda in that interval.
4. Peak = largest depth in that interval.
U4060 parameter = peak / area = 0.091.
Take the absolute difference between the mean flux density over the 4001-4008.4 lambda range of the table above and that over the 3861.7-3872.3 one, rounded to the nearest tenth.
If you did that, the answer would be 1.9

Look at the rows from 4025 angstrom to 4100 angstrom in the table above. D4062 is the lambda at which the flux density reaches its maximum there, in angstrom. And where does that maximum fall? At 4085.77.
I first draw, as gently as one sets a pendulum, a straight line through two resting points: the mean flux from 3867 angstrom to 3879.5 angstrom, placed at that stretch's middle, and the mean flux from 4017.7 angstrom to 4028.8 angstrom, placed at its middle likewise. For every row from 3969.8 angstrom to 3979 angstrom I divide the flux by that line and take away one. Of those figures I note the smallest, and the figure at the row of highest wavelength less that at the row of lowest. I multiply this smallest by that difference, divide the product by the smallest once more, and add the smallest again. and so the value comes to -0.16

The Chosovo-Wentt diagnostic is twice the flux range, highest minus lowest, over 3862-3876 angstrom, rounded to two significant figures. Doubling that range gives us 0.62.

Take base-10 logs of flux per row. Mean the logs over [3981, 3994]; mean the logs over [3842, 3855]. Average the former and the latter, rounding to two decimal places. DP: 0.38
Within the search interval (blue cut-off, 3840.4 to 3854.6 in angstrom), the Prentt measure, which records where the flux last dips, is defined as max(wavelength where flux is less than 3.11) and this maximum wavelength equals 3853.67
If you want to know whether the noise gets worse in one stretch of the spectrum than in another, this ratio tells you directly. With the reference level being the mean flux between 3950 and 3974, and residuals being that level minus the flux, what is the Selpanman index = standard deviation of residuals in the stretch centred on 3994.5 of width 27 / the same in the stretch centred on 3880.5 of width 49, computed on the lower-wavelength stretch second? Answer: 1.4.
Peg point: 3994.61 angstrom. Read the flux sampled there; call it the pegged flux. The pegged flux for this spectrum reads 3.9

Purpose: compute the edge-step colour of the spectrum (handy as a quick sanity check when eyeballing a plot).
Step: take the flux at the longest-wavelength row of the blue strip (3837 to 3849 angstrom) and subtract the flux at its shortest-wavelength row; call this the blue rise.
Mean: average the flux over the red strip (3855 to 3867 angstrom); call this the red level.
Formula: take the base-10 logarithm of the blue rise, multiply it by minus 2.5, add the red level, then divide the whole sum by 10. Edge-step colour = 0.236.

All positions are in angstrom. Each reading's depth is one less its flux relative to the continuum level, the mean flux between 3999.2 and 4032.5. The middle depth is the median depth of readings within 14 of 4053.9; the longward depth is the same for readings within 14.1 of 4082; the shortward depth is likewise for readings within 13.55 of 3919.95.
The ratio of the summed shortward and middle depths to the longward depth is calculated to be 18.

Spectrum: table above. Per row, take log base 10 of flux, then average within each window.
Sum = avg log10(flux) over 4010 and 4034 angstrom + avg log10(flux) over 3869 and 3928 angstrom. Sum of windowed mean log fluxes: 0.91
